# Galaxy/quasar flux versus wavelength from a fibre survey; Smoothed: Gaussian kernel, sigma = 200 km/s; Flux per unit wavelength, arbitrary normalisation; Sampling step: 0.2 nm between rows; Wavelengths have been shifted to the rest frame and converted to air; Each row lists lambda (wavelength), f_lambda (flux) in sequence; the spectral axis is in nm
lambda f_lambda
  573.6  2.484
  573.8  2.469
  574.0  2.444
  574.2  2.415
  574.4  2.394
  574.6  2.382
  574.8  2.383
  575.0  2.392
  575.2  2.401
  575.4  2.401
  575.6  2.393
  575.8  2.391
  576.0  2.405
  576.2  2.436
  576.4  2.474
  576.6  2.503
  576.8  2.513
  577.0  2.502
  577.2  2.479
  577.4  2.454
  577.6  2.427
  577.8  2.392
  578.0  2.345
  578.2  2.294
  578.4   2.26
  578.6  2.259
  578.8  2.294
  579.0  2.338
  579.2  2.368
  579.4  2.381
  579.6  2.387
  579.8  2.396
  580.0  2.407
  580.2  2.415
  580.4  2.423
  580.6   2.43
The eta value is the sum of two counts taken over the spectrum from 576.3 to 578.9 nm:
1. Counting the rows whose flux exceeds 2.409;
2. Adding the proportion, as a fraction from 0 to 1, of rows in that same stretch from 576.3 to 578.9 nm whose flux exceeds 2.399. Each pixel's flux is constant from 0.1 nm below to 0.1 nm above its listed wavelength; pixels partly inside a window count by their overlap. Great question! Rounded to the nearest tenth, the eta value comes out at 7.5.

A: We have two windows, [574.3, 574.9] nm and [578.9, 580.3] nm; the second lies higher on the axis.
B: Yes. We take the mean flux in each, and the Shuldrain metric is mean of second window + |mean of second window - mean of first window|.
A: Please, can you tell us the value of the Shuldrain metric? 2.39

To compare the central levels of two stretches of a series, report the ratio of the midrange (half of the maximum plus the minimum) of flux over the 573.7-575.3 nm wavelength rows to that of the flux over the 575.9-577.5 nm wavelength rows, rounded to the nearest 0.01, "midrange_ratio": 0.99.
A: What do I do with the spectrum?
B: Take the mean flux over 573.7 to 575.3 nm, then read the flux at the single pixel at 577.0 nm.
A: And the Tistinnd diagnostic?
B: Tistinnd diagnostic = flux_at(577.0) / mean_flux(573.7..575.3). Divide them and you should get 1.04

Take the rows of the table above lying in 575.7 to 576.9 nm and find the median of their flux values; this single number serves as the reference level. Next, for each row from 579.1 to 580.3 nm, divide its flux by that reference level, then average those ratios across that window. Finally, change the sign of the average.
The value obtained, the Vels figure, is -0.97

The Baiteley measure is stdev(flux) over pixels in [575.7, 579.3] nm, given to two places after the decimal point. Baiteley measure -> 0.08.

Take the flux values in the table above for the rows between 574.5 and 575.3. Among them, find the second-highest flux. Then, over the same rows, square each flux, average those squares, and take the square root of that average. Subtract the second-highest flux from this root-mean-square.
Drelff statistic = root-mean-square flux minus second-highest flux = 0.00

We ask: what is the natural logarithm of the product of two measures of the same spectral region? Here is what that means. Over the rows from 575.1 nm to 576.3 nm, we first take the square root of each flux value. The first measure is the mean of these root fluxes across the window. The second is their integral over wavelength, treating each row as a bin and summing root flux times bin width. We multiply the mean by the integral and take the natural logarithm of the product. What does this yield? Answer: 1.06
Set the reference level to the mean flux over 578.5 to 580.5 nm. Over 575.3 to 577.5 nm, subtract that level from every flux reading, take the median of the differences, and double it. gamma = 0.17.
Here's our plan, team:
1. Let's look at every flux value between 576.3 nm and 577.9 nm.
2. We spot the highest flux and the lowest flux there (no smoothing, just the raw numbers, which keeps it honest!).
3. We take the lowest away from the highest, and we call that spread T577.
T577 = 0.12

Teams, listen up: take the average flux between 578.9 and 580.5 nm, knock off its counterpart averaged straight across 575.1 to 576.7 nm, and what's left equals -0.036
